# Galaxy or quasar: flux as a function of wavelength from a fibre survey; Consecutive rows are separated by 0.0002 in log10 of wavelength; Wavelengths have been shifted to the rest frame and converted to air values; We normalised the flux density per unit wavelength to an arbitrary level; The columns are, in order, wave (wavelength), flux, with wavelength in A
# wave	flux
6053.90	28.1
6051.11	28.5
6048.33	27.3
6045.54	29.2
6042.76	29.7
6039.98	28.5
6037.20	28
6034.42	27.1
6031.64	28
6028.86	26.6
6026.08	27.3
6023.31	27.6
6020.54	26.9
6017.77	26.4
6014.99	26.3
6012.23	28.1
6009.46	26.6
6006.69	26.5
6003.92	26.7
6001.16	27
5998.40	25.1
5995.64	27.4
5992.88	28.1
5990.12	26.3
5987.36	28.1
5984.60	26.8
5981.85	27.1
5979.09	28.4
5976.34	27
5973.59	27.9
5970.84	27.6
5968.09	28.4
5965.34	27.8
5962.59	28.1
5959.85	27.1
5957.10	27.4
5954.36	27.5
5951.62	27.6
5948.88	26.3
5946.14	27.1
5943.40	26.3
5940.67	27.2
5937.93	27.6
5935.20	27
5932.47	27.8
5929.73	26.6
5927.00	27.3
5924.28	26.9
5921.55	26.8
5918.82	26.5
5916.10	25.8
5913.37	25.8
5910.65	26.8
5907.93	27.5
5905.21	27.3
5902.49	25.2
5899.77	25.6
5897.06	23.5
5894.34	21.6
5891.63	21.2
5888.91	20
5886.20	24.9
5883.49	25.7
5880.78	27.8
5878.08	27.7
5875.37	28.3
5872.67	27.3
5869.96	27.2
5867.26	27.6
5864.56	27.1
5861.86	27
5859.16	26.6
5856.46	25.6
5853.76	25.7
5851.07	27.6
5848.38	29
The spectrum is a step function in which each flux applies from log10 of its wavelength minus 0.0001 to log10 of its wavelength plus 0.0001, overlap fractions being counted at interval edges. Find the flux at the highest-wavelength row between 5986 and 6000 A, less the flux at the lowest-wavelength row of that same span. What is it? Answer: -3.0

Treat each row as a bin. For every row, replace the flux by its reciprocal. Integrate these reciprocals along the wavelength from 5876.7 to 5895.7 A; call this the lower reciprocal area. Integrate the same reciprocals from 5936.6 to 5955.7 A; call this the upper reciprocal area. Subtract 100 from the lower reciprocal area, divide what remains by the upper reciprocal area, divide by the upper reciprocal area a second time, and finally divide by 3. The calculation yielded -66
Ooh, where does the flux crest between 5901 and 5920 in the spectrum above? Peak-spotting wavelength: 5907.93 A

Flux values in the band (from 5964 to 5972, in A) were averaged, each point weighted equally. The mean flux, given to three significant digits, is 27.9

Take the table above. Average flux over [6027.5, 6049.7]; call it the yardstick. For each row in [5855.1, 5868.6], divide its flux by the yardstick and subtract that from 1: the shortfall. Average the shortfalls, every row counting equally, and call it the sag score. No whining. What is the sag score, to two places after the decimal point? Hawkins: 0.05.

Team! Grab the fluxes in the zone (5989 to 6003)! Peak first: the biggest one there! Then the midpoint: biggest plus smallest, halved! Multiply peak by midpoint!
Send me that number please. 747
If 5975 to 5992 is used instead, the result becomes 777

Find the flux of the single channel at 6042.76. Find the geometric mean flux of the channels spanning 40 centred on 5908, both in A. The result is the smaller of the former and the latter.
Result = 25.1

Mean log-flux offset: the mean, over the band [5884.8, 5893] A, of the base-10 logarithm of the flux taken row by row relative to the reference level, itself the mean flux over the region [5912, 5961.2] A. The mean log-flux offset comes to -0.089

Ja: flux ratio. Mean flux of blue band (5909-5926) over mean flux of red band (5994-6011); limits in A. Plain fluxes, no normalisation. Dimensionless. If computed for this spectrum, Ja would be 1.00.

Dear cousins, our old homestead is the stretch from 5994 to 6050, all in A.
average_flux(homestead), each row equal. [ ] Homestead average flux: 27.3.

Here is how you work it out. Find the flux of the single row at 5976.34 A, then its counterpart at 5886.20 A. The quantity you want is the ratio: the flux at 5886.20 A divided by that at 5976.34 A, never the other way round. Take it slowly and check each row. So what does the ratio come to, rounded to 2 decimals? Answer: 0.92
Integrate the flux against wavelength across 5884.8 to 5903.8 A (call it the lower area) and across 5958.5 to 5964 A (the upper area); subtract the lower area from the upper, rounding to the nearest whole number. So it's -288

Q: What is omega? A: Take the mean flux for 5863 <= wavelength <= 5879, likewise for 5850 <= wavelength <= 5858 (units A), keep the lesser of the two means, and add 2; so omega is 28.3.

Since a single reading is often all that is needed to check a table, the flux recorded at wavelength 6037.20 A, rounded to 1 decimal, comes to 28.0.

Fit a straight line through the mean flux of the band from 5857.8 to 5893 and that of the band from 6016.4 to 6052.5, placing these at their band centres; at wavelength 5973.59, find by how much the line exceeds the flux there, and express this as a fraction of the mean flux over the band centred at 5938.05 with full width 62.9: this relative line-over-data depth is -0.03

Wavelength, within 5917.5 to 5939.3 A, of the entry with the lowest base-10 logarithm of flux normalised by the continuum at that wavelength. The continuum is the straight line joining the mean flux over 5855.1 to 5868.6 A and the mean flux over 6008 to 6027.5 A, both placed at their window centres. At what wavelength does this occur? 5918.82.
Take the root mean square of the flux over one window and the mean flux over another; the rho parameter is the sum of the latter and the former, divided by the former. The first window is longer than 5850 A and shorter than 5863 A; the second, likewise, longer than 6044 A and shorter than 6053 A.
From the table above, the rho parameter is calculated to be 2.07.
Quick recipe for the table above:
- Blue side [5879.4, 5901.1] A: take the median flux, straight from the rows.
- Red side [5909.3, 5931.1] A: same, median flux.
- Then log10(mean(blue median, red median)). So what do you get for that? 1.41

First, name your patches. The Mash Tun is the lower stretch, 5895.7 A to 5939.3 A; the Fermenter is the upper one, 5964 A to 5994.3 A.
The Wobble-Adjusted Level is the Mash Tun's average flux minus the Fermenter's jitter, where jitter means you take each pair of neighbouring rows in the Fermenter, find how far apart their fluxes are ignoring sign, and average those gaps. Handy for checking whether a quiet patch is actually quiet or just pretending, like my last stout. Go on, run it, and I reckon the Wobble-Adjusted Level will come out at 25.5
